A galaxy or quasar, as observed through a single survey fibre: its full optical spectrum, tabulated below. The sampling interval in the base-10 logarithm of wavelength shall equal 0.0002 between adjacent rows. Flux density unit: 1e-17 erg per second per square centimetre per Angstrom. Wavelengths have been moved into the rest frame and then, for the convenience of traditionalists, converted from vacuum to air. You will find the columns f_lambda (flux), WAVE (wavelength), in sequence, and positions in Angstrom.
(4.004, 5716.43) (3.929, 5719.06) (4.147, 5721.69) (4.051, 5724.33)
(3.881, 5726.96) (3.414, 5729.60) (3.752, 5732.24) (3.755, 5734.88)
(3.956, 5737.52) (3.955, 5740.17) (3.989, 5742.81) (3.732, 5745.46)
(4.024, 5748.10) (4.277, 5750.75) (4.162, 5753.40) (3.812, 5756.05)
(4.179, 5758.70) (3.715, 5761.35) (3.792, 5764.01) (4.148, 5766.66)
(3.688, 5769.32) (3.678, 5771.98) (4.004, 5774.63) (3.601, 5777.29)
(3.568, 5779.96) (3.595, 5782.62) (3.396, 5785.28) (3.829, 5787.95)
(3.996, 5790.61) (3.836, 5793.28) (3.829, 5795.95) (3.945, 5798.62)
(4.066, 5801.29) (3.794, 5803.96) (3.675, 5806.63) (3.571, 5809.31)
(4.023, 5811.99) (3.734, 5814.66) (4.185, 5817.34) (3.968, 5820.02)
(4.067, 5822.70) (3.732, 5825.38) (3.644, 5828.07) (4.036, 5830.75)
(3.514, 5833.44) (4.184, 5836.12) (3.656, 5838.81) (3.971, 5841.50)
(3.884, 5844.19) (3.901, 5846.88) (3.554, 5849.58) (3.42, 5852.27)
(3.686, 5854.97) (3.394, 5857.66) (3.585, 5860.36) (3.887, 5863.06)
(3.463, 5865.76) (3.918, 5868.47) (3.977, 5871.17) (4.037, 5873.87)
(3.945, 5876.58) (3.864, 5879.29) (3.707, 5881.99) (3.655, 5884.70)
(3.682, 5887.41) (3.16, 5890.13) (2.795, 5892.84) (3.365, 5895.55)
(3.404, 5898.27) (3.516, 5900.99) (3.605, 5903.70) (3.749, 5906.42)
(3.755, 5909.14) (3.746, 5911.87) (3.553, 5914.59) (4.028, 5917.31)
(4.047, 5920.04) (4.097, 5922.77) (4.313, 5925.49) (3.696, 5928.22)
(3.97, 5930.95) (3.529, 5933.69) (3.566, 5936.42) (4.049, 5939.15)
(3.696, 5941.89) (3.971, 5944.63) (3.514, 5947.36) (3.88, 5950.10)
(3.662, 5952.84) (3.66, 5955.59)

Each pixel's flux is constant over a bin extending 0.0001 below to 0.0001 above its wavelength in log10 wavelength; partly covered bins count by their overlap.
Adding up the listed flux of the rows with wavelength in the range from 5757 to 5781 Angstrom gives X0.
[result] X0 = 34.4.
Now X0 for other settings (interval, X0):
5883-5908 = 30.9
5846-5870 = 32.8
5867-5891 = 33.9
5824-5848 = 34.5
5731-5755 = 35.6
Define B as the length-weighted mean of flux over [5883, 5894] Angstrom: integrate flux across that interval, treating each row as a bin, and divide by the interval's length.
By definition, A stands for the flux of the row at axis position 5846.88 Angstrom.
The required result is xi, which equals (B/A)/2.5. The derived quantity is 0.34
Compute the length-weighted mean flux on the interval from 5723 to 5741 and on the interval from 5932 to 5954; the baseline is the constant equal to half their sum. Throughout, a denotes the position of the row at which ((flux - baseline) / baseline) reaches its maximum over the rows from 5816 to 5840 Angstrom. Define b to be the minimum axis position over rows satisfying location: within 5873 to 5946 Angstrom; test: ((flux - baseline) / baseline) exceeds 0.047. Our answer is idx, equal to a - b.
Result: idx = -56.5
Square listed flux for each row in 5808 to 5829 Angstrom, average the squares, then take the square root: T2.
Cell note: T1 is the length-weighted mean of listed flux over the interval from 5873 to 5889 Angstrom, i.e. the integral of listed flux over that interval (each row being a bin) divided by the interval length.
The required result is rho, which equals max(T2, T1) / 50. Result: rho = 0.0774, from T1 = 3.80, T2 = 3.87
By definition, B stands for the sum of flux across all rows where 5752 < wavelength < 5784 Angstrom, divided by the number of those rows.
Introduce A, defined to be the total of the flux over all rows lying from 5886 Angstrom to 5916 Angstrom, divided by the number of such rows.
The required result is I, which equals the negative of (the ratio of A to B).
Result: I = -0.91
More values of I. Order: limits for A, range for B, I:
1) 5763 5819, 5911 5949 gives -0.99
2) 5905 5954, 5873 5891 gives -1.03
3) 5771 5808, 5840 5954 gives -1.01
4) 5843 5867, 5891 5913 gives -1.04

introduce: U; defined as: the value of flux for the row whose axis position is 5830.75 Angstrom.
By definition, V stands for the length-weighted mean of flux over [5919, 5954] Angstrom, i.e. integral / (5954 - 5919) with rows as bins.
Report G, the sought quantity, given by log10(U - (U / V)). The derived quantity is 0.48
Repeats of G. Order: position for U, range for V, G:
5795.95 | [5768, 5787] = 0.44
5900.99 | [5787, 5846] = 0.42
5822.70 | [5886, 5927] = 0.47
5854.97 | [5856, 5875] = 0.43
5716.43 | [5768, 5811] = 0.47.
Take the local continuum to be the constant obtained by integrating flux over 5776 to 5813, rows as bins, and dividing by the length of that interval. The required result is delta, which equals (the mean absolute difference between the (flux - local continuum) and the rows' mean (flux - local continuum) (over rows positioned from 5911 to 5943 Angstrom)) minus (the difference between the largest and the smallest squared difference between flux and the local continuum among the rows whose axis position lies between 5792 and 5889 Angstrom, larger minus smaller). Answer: 0.05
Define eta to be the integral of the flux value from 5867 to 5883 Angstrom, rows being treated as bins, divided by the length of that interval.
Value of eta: 3.91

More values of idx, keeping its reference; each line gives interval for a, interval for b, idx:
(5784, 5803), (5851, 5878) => -69.9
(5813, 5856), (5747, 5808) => 69.2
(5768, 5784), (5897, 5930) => -142.7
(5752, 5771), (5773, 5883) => -15.9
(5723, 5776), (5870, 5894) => -120.4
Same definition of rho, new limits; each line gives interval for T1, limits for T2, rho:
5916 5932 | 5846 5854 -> 0.0805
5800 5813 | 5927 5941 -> 0.0764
